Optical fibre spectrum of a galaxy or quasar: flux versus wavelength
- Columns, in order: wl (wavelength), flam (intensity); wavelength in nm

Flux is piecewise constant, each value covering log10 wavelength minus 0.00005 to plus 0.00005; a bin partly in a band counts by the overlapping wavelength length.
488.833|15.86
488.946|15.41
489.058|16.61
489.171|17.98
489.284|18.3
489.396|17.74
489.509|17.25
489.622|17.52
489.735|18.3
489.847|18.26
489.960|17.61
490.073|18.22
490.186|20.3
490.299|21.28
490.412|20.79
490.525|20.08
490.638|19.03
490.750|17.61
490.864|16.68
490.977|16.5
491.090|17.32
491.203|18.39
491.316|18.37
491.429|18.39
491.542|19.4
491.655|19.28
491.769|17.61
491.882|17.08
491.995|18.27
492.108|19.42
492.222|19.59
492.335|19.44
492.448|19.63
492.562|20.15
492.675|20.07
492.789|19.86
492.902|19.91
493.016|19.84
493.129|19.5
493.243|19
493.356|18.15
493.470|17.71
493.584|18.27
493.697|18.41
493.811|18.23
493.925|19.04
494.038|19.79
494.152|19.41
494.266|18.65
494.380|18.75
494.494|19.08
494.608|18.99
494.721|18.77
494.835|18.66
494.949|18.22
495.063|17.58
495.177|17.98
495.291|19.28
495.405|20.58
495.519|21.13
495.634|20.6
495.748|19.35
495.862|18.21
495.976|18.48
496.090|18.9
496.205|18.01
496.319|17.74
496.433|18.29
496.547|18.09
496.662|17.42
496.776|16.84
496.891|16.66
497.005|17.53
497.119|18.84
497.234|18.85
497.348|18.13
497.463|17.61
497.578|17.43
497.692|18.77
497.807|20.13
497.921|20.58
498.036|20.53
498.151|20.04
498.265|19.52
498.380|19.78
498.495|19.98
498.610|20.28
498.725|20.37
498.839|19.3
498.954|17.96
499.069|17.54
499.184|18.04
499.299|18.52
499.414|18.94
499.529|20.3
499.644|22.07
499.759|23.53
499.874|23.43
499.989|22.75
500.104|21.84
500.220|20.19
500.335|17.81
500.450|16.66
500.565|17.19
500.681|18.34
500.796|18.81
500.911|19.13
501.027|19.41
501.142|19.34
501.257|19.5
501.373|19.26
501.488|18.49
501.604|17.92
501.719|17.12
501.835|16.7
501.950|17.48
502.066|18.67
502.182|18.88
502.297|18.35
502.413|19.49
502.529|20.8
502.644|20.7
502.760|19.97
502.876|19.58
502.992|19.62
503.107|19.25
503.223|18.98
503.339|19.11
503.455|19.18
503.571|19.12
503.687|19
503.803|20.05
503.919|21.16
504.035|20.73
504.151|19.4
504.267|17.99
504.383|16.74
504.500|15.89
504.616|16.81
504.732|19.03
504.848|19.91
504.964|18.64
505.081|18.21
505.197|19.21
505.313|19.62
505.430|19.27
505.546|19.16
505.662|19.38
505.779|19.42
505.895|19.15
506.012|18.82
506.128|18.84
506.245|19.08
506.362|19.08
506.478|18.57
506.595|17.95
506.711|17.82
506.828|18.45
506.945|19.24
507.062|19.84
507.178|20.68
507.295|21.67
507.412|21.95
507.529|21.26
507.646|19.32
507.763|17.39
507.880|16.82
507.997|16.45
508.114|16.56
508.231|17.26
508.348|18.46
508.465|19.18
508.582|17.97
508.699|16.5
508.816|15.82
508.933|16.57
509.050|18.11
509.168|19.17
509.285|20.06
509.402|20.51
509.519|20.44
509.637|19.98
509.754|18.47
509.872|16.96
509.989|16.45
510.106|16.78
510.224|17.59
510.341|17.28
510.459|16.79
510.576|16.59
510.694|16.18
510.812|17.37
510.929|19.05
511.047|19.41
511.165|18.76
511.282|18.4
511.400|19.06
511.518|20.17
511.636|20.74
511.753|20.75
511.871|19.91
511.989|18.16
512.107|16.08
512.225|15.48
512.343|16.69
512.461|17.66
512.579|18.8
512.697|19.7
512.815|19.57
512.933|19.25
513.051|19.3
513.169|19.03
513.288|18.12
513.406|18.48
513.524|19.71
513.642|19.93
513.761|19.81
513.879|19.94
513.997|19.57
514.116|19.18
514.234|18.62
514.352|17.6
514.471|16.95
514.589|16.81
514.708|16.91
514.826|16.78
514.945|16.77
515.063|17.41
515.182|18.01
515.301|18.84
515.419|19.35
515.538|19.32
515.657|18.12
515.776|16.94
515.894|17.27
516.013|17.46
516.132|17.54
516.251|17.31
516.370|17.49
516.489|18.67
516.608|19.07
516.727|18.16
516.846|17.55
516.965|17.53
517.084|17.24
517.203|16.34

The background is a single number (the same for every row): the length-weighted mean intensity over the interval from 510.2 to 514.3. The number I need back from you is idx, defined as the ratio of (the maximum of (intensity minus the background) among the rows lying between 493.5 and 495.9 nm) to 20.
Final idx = 0.126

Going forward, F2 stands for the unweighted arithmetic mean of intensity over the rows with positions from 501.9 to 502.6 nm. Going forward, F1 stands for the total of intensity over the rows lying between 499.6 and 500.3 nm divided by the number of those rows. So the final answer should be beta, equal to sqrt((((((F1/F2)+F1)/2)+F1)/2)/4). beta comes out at 2.06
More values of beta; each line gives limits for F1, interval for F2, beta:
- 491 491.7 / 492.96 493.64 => 1.88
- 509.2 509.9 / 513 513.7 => 1.92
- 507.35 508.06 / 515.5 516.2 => 1.90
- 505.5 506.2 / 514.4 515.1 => 1.91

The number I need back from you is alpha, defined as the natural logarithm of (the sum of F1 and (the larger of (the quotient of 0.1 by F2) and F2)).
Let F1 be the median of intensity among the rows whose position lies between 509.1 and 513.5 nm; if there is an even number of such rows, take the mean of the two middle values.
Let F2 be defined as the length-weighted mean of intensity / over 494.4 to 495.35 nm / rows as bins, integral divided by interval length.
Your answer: 3.620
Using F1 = 18.8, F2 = 18.6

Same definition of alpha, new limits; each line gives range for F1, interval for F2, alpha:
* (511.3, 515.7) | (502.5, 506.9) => 3.634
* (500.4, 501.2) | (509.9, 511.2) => 3.591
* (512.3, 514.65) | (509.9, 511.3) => 3.601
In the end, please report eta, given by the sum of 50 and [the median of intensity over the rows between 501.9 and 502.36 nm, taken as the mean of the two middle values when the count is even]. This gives 68.5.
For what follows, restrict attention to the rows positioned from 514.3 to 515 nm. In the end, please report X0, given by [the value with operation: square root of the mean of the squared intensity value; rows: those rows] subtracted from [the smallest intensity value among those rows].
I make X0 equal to -0.2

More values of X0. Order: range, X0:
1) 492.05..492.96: -0.3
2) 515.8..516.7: -0.6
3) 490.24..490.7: -1.3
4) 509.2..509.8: -1.4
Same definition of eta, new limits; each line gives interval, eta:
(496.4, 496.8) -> 67.8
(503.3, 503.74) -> 69.1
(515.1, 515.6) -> 69.1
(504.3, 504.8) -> 66.8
